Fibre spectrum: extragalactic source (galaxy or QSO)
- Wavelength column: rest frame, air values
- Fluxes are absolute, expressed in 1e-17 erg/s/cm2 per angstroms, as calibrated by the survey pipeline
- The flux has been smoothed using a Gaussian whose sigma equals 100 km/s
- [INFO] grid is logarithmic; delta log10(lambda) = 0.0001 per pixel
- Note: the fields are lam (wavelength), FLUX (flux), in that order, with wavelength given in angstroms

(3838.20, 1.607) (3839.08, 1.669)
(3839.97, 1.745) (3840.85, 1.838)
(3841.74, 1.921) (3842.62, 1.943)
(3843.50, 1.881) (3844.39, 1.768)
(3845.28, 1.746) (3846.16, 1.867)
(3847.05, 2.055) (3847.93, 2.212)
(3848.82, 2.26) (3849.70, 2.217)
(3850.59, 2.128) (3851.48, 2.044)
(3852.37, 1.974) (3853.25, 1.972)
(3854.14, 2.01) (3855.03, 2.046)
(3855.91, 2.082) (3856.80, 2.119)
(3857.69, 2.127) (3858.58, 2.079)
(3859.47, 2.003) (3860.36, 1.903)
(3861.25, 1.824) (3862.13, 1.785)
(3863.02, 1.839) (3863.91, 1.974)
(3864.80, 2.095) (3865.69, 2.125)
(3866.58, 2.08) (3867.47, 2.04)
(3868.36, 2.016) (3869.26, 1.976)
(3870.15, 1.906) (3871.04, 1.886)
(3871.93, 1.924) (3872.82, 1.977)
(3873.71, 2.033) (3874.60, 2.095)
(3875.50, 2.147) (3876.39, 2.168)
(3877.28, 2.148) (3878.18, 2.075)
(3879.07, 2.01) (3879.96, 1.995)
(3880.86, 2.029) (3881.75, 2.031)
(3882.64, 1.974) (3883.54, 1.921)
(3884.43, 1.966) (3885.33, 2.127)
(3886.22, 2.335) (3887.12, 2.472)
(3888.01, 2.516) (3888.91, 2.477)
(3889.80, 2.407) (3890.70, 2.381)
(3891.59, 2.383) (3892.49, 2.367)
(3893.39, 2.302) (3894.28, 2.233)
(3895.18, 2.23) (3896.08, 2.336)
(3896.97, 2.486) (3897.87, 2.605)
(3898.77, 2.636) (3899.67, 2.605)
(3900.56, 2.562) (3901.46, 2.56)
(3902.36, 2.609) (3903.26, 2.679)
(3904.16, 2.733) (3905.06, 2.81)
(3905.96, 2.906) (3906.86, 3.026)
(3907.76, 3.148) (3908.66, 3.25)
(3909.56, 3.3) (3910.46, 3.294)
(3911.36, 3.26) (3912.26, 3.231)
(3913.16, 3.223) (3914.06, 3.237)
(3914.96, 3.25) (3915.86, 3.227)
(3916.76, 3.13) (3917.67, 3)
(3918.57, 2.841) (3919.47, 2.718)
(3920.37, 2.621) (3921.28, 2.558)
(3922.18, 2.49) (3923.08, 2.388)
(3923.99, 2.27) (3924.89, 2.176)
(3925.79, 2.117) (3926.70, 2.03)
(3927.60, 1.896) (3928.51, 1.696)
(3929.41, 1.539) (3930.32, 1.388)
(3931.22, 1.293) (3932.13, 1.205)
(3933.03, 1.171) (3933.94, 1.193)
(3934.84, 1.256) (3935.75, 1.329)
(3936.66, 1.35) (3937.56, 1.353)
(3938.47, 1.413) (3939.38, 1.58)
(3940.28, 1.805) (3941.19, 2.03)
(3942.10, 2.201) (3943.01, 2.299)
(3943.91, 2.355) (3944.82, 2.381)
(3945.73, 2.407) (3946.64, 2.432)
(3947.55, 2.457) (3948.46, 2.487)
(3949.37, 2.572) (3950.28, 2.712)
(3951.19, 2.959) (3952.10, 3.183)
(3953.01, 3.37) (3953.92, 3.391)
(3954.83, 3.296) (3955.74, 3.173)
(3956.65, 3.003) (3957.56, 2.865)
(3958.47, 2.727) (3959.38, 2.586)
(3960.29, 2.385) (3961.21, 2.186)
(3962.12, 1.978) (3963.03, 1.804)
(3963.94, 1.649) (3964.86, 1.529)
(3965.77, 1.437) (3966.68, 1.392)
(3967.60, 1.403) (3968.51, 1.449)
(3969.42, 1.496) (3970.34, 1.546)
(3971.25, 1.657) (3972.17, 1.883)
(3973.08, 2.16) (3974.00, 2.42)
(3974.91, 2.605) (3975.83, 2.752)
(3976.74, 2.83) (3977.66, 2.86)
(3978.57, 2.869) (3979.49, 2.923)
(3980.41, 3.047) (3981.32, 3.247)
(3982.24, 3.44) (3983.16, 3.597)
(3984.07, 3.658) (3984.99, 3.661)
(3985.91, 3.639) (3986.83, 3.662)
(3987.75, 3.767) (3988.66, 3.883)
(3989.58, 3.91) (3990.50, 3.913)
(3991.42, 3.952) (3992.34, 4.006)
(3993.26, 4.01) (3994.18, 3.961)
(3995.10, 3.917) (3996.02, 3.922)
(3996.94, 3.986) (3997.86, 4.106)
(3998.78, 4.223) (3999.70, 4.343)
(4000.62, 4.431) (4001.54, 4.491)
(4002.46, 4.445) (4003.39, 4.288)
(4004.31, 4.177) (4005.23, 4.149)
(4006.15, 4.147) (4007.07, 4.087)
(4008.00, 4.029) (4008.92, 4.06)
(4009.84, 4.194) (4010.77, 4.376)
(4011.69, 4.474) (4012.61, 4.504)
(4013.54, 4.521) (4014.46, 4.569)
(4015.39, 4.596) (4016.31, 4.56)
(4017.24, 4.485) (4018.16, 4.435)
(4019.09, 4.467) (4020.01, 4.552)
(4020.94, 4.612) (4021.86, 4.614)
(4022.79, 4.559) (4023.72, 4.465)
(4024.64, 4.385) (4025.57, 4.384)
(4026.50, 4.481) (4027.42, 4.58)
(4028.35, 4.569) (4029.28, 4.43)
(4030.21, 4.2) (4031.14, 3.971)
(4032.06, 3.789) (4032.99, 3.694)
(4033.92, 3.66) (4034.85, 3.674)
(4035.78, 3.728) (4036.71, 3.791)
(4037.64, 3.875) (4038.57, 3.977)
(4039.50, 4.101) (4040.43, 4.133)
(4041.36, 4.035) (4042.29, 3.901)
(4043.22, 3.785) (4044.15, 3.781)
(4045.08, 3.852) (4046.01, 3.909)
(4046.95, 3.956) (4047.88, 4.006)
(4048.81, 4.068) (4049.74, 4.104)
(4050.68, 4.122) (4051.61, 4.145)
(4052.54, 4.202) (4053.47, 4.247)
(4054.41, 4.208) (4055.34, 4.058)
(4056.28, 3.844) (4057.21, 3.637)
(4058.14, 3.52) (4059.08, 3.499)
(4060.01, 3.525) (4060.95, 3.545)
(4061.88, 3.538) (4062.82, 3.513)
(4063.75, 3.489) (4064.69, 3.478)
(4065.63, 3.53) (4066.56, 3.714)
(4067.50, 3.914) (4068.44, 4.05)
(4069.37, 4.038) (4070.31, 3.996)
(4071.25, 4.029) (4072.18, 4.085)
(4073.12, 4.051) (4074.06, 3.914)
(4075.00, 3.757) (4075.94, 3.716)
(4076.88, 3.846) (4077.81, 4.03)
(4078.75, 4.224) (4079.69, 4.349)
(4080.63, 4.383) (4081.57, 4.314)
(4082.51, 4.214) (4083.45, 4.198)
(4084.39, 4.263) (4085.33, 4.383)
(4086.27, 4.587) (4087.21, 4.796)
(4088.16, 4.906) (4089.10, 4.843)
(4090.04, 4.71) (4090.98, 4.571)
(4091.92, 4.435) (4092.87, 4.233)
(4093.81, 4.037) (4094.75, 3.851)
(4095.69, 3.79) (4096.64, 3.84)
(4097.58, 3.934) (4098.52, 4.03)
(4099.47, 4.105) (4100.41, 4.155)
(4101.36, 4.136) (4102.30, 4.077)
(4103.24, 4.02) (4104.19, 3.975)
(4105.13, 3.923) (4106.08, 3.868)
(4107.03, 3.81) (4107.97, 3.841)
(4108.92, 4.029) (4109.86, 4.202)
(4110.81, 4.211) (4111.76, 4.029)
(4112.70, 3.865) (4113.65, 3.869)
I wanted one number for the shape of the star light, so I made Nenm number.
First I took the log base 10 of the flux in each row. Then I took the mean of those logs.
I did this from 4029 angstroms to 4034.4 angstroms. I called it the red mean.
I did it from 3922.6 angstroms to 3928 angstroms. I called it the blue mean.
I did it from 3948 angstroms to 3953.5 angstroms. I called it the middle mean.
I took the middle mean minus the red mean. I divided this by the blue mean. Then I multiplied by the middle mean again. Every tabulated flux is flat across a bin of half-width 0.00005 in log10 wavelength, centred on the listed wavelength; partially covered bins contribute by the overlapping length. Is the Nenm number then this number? -0.19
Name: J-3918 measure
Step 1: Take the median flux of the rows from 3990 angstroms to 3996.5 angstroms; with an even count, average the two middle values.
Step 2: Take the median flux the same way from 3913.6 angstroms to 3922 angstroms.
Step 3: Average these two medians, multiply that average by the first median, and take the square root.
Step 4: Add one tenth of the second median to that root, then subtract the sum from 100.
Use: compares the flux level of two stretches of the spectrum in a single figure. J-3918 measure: 95.99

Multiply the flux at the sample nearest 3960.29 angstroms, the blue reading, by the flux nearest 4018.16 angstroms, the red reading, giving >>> 10.6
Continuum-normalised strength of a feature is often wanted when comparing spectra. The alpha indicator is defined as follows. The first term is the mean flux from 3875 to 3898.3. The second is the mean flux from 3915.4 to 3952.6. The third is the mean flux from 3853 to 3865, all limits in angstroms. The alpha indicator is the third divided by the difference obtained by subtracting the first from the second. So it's -20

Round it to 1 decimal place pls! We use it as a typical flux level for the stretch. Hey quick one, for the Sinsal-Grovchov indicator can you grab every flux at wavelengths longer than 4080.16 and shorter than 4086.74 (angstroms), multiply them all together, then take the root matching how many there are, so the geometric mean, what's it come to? 4.3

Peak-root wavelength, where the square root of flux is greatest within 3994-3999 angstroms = 3998.78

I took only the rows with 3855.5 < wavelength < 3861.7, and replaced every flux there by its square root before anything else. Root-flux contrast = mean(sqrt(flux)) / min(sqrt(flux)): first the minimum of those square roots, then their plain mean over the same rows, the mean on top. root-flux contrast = 1.05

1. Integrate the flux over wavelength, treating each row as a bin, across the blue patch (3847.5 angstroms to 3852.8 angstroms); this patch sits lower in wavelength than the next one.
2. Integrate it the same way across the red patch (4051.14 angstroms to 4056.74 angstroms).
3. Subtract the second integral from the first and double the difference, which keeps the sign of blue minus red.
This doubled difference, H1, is -23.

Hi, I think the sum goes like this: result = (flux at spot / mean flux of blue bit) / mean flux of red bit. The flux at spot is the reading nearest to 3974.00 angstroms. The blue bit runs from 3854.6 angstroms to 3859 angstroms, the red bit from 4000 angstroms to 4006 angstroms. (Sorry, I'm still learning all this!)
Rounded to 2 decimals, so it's 0.27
